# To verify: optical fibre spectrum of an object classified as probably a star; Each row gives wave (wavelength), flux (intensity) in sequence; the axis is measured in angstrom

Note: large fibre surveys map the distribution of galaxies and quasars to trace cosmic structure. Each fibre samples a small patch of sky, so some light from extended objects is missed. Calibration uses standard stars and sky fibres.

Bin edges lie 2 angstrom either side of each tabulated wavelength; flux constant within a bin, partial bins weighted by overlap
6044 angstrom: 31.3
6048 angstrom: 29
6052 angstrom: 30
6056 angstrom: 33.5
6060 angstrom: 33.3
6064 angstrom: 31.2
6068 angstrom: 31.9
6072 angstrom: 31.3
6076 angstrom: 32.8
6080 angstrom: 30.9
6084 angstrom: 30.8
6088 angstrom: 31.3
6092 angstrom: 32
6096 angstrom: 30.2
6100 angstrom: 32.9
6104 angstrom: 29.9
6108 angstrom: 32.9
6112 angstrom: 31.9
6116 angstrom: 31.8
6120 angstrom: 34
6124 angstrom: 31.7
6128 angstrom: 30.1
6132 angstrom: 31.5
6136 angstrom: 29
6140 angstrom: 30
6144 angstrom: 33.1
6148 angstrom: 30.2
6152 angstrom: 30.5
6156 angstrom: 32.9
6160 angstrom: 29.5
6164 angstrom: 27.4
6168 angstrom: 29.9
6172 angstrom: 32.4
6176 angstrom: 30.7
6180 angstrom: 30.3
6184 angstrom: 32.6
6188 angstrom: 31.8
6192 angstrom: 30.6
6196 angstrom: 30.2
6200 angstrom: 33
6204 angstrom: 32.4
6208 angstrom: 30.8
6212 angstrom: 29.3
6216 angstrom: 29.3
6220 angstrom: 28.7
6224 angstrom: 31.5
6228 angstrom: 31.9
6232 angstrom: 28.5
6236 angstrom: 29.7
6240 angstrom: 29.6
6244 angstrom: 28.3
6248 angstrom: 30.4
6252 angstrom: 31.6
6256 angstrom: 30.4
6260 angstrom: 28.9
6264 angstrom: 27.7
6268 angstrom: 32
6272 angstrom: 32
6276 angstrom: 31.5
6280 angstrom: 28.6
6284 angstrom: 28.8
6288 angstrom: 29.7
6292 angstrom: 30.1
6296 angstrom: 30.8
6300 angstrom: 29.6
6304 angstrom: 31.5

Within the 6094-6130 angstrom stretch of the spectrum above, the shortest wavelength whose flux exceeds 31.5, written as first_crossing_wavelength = 6100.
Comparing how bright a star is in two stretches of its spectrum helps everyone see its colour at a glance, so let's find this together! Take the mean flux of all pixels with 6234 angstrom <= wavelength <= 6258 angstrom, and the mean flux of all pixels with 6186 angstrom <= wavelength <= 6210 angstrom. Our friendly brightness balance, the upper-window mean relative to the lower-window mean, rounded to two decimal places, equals 0.95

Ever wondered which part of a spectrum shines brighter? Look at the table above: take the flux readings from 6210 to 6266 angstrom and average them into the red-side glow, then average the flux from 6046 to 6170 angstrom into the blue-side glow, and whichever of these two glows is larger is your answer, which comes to 31.2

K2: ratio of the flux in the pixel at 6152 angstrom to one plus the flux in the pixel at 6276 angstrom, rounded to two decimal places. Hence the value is 0.94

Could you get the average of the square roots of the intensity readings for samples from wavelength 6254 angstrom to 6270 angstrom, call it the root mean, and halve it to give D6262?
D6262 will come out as 2.73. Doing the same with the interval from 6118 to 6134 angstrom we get 2.82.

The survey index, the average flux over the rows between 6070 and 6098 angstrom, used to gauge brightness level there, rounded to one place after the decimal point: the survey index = 31.3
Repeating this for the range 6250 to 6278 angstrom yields 30.6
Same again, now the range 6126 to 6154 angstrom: 30.6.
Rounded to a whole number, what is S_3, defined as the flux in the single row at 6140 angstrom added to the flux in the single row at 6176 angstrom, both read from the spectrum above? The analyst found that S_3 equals 61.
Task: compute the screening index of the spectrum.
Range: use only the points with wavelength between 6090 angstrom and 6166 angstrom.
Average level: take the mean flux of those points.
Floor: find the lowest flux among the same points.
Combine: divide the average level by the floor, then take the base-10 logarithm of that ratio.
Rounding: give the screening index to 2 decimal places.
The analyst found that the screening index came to 0.06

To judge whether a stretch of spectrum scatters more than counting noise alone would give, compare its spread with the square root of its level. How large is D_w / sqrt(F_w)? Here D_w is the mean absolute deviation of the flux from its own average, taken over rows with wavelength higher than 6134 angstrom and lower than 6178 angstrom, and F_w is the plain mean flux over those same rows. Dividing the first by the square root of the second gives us 0.233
